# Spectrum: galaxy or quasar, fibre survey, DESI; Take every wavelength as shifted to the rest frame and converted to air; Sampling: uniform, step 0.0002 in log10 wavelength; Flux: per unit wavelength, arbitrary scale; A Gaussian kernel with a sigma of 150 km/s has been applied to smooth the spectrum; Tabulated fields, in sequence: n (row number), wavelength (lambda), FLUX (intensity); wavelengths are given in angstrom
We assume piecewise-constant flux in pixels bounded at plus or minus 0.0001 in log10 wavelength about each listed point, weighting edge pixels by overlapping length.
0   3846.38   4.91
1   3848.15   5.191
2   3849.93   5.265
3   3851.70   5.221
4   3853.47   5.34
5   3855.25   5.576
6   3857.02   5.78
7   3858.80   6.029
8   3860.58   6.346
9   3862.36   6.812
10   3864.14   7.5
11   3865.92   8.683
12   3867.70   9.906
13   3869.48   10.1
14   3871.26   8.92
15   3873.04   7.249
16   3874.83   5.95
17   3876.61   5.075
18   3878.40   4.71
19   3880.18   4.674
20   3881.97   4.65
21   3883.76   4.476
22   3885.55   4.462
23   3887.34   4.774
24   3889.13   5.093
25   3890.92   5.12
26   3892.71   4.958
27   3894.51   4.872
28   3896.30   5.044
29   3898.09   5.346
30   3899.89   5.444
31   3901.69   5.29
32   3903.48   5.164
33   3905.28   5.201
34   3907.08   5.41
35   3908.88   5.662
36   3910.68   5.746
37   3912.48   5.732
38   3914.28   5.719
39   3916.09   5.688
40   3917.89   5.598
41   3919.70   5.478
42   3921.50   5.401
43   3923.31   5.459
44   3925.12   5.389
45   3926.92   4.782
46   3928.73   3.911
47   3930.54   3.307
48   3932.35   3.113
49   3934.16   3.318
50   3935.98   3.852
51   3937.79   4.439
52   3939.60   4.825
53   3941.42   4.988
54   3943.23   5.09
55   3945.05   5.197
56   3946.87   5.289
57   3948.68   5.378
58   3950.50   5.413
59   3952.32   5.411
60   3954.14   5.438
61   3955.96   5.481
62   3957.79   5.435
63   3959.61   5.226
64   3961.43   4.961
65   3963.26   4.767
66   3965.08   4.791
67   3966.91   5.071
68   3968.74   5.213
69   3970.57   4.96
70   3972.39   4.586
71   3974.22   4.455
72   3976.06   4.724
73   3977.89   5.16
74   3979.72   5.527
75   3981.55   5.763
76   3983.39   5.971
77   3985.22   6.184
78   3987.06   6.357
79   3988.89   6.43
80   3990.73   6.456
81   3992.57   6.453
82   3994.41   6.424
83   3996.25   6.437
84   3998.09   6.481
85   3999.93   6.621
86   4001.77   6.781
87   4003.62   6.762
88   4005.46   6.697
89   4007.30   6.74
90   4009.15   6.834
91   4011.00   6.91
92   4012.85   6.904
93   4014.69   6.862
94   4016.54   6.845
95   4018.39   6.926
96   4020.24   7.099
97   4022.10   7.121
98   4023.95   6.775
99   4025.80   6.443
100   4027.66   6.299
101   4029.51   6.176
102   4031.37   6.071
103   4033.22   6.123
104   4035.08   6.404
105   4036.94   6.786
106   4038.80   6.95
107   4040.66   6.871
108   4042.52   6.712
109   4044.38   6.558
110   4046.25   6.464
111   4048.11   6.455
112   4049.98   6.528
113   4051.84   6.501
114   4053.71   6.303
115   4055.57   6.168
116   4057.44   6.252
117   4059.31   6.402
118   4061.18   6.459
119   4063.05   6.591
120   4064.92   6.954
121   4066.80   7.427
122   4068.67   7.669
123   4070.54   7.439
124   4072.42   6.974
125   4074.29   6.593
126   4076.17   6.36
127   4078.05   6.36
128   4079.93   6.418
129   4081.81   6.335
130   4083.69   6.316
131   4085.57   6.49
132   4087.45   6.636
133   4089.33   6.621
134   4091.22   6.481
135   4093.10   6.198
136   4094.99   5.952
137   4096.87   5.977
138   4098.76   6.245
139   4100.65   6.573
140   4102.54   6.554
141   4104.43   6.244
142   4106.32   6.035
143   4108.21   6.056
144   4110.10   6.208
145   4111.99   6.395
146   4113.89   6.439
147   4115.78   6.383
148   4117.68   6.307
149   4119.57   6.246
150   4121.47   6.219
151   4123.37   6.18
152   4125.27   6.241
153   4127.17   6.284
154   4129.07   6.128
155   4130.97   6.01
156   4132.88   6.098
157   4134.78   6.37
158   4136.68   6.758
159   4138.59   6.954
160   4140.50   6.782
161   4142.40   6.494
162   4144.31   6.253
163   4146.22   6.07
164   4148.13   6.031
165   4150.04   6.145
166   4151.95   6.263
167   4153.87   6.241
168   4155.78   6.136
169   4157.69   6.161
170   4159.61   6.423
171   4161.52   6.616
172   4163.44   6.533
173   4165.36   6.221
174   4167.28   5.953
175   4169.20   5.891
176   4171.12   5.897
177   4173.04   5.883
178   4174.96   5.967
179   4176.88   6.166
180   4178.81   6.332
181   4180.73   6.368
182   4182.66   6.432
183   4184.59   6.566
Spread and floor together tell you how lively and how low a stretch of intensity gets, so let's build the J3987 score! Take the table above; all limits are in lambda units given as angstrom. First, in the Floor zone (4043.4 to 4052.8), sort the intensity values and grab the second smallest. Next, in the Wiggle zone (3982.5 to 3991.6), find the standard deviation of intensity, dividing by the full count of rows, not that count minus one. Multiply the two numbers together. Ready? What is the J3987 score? 1.2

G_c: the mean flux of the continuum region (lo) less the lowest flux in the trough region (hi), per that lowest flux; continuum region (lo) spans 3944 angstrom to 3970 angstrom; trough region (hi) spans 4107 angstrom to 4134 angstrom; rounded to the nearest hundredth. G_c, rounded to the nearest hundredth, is -0.13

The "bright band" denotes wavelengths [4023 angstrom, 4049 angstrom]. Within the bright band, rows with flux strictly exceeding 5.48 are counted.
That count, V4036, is 14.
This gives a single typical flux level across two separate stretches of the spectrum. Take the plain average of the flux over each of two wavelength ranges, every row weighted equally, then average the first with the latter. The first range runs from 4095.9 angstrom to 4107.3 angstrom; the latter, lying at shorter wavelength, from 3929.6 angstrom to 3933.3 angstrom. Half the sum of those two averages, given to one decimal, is 4.7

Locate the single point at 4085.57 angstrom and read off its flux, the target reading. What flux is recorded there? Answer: 6.49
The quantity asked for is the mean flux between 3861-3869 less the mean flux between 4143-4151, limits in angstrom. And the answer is 2.1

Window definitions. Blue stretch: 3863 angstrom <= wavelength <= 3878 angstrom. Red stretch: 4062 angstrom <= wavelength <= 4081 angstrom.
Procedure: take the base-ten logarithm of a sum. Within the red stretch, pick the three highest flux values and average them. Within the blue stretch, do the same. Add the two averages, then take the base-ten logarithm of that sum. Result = 1.23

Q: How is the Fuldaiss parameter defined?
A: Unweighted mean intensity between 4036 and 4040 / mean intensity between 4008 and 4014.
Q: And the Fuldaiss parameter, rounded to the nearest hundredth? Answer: 1.00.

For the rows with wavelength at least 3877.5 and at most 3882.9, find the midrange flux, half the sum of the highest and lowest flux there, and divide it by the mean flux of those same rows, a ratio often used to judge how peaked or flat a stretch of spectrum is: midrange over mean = 1.00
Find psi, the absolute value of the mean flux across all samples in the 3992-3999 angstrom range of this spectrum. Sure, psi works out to 6.4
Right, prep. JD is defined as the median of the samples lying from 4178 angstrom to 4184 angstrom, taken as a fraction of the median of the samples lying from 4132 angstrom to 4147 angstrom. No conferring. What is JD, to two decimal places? 0.99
